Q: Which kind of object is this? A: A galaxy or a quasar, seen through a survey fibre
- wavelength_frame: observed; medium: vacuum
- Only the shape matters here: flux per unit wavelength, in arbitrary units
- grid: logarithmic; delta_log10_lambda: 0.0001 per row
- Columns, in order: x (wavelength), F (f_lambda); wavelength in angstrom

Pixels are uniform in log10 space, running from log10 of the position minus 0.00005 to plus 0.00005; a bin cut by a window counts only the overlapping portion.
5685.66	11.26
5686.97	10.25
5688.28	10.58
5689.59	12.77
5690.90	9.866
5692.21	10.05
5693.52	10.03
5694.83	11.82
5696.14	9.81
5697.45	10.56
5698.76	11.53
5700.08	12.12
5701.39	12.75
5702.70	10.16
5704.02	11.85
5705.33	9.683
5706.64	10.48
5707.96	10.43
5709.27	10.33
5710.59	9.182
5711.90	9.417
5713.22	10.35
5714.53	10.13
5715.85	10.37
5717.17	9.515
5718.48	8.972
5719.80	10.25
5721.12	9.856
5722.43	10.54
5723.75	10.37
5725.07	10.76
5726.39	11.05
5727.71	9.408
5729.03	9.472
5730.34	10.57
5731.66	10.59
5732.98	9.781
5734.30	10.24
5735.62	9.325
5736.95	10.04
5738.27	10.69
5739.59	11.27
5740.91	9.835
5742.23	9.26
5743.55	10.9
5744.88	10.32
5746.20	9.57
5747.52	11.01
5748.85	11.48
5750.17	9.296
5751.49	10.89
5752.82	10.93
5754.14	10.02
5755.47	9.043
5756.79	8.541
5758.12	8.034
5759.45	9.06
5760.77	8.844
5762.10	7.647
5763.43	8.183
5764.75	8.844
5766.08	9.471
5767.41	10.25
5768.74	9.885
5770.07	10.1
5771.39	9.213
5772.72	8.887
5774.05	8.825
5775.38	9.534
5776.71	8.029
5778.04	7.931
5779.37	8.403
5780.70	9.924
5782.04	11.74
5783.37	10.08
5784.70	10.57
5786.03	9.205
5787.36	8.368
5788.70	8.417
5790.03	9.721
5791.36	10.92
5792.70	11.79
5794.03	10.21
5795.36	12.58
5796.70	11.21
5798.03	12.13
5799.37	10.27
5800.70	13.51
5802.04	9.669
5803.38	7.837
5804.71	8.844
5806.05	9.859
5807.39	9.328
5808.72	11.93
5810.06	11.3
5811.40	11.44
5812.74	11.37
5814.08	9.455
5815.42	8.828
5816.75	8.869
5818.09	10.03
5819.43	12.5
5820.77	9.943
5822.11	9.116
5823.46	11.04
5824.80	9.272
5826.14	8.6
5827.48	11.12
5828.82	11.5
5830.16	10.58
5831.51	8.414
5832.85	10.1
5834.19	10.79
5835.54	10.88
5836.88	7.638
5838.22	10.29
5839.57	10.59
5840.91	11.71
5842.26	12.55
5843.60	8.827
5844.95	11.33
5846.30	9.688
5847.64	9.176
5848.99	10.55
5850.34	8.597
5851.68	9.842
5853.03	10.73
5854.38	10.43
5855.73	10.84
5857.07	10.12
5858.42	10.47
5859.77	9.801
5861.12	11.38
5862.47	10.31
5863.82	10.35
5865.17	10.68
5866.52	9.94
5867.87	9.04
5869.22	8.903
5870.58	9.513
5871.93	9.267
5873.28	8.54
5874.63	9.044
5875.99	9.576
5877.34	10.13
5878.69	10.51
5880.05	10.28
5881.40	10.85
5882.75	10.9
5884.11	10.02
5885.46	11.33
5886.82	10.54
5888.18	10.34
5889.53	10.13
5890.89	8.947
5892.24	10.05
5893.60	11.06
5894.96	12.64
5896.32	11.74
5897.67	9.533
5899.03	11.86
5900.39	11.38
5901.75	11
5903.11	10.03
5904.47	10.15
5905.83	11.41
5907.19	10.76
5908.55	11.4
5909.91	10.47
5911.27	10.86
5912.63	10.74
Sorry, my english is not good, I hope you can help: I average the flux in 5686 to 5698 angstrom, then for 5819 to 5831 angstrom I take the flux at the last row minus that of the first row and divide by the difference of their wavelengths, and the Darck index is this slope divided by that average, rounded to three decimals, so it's -0.017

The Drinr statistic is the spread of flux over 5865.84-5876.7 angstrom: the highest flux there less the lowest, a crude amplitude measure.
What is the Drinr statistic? 1.4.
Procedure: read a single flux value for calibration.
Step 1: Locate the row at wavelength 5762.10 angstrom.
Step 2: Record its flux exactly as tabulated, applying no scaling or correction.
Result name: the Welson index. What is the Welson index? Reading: 7.647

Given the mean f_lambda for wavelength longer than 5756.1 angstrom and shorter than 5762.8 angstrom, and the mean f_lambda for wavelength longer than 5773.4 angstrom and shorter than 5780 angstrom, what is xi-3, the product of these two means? 72.0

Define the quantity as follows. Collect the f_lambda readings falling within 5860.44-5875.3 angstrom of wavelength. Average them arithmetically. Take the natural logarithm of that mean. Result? 2.27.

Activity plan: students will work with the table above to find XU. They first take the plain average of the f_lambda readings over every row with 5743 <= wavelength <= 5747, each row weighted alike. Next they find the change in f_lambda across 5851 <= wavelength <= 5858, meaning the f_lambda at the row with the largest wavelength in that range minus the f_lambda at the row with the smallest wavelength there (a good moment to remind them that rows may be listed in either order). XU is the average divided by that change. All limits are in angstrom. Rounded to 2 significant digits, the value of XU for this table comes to 37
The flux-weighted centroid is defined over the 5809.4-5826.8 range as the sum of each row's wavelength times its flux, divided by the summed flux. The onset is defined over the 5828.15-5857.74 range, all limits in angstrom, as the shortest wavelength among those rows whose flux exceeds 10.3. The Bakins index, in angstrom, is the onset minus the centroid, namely 11.0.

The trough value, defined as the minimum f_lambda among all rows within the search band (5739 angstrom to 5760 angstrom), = 8.034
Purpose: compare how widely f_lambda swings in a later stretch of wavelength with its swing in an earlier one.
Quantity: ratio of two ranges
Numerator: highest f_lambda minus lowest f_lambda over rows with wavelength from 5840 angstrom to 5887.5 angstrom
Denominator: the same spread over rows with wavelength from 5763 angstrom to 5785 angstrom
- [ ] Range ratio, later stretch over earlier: 1.1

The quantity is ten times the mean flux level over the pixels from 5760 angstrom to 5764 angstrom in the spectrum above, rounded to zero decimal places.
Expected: 82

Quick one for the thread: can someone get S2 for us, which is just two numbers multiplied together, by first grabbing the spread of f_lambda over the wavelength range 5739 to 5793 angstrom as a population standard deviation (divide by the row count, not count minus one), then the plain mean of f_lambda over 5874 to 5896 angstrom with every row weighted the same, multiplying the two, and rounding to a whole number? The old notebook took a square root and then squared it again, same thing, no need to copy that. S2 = 11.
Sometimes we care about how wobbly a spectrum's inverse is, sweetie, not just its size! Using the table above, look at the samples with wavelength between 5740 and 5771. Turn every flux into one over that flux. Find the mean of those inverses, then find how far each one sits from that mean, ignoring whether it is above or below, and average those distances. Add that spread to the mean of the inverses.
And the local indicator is 0.114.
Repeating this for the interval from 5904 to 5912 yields 0.096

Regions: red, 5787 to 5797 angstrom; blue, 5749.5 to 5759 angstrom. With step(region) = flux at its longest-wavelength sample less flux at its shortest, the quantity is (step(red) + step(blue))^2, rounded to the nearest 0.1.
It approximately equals 2.5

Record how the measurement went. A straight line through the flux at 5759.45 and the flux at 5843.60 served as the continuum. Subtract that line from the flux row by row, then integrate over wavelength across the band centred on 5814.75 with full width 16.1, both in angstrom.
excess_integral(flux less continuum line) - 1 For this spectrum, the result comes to 22.1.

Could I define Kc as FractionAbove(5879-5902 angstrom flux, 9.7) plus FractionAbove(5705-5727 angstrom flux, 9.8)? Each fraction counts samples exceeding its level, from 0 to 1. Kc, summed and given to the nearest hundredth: 1.59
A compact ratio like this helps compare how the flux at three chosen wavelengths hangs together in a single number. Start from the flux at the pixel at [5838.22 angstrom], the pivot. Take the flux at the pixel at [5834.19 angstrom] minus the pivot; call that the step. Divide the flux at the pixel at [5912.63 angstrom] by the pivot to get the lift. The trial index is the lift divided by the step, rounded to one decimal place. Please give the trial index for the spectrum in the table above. 2.1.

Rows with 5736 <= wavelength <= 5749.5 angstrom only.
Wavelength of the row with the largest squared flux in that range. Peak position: 5748.85 angstrom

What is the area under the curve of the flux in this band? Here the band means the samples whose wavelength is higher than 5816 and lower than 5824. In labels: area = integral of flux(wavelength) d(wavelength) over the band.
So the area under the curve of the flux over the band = 82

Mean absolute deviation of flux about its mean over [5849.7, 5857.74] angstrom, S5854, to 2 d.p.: 0.58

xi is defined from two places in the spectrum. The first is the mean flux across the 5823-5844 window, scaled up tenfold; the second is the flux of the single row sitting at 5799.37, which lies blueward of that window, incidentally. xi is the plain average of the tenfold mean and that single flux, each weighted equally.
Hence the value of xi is 56.4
